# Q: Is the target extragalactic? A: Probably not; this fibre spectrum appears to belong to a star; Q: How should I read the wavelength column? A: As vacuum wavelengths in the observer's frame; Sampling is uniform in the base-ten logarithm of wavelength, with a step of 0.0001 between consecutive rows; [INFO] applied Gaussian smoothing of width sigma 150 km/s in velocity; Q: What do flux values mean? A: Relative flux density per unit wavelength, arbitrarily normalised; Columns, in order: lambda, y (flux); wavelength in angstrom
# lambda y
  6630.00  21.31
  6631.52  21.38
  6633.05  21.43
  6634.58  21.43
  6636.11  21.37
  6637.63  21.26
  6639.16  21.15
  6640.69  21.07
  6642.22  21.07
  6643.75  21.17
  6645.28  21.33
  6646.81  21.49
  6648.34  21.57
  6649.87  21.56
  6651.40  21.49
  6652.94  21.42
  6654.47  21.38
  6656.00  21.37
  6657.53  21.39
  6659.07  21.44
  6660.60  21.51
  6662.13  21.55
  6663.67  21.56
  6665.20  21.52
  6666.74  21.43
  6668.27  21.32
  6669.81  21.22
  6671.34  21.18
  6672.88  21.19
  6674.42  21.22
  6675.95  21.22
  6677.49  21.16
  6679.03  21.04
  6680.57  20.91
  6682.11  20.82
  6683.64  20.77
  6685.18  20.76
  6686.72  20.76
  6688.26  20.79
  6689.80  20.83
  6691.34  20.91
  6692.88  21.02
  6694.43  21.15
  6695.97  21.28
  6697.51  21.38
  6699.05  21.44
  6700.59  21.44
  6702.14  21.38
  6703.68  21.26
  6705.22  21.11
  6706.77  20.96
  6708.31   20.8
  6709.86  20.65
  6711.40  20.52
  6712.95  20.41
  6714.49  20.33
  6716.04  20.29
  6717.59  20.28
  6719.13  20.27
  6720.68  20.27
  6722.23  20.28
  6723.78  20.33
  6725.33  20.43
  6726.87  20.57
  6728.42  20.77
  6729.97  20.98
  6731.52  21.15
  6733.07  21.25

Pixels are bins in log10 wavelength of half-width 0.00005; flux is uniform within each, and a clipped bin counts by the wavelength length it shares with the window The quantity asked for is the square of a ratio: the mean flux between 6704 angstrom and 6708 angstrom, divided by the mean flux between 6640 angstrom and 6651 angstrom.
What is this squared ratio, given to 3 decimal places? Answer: 0.973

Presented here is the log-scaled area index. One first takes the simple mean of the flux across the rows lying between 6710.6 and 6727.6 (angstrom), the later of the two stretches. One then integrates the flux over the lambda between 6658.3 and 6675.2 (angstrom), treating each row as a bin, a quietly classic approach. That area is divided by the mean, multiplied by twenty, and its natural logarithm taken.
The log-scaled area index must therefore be 5.87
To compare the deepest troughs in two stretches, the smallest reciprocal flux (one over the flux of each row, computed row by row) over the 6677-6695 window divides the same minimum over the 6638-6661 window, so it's 0.981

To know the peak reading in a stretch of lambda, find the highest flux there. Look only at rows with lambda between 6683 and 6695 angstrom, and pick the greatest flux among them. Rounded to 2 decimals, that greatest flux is 21.15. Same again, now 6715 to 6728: 20.57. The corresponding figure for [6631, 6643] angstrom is 21.43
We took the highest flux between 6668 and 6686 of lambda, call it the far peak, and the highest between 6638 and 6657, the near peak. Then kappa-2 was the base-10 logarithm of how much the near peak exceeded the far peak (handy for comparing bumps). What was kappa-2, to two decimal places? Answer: -0.60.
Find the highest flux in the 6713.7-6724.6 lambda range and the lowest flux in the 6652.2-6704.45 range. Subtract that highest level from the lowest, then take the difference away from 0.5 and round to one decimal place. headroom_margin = 0.1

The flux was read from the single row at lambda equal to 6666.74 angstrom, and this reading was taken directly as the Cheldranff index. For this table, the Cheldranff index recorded 21.43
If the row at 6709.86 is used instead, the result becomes 20.65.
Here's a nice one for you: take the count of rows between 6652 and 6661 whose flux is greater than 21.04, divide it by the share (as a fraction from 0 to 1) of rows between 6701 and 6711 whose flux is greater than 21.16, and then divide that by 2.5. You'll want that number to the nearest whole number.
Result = 7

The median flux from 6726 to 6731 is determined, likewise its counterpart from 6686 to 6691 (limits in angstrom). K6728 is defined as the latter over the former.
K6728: 1.00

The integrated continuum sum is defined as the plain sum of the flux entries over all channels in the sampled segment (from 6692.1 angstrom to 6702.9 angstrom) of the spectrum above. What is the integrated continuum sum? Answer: 149.1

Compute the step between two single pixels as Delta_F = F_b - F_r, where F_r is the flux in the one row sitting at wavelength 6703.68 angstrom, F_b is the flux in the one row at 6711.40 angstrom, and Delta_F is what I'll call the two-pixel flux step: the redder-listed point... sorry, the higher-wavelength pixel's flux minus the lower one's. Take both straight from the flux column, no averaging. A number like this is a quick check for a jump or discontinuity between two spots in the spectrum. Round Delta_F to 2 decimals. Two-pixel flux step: -0.74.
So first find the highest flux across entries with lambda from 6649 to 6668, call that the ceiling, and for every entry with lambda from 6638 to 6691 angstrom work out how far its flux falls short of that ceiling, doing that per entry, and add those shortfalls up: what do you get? 11.4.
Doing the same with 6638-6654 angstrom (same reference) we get 2.3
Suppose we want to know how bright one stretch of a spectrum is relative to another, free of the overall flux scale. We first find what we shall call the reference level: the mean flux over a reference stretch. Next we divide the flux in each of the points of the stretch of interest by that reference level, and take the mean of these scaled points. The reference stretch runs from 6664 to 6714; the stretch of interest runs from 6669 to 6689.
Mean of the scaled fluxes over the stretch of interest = 1.00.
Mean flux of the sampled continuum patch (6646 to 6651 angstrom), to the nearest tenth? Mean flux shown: 21.5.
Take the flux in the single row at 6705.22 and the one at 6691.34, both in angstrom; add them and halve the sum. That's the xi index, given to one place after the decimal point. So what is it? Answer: 21.0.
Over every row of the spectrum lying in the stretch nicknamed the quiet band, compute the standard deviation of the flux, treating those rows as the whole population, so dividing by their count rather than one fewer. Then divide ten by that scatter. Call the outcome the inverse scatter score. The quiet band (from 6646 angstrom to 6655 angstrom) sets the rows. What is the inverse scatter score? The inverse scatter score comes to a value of 146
